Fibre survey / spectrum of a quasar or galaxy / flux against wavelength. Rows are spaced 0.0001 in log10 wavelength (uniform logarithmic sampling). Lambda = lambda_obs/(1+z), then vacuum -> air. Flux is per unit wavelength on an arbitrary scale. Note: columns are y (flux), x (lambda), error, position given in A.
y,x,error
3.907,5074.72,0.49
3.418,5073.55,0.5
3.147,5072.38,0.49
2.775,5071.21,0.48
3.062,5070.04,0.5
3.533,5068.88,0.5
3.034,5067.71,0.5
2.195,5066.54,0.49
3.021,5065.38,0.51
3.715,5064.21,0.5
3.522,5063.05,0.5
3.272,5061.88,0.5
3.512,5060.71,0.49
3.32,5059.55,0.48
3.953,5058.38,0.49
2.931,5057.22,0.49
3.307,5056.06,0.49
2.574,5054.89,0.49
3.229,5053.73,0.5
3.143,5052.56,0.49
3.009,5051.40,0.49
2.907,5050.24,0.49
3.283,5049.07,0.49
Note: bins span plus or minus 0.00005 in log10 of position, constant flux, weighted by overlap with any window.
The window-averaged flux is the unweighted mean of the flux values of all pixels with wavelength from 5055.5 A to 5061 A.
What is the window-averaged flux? 3.40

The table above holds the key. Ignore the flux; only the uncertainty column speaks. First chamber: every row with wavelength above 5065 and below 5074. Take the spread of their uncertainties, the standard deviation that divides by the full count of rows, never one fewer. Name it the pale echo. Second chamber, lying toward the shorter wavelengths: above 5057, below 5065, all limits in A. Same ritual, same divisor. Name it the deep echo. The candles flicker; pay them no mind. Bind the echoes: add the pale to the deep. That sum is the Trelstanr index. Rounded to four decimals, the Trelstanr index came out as 0.0156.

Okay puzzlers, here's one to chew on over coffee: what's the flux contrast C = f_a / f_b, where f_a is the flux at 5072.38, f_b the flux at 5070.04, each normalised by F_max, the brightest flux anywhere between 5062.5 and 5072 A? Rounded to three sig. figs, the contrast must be 1.03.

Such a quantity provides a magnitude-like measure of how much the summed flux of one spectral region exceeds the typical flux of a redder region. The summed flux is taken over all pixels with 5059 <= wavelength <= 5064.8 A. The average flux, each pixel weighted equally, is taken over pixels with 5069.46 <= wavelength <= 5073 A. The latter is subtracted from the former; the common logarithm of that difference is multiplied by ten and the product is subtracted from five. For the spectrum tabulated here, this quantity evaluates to -6.6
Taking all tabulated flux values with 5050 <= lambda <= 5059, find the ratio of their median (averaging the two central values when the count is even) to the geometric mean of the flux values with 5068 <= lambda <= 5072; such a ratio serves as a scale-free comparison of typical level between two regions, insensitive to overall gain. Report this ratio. 0.99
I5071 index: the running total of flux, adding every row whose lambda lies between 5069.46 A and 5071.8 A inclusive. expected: 5.84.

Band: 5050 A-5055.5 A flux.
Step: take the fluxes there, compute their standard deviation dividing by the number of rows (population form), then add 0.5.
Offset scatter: 0.73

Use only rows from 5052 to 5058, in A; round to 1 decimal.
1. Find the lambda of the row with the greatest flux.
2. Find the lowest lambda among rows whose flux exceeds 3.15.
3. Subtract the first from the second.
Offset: -2.3 A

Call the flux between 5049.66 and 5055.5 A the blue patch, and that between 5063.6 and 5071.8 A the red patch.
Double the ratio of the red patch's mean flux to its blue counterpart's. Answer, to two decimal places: 2.05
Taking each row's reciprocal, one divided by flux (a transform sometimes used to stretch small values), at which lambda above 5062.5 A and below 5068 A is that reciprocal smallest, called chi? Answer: 5064.21 A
